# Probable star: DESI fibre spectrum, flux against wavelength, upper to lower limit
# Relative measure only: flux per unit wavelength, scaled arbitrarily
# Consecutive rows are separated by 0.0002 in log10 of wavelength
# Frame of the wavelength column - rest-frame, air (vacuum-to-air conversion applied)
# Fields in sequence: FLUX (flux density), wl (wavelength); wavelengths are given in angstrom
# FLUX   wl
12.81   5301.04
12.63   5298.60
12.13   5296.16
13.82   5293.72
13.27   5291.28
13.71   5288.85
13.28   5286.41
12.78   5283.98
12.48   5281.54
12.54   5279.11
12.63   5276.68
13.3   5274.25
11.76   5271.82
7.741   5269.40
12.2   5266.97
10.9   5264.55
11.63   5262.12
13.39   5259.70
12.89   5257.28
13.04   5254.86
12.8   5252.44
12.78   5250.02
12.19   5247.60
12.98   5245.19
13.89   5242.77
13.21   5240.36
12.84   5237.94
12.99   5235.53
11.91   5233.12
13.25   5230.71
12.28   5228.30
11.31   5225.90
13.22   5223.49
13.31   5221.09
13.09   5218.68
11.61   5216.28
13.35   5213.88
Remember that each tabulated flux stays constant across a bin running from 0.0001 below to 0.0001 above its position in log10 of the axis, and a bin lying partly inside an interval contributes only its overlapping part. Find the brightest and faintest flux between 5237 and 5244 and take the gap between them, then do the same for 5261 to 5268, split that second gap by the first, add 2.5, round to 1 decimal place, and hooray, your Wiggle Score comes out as 3.7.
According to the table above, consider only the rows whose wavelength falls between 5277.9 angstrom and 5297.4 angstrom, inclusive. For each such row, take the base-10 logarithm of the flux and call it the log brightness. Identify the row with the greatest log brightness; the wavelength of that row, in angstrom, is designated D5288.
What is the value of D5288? 5293.72 angstrom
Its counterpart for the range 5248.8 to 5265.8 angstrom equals 5259.70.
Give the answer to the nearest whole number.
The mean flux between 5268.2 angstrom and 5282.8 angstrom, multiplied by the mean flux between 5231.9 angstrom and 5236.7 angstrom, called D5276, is 146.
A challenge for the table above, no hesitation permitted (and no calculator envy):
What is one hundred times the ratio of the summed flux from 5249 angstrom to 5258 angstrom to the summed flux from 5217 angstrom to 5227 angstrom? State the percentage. 101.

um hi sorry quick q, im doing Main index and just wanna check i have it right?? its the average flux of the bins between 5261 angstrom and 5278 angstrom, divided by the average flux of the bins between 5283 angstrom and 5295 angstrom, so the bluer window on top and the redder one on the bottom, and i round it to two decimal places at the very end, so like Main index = 0.86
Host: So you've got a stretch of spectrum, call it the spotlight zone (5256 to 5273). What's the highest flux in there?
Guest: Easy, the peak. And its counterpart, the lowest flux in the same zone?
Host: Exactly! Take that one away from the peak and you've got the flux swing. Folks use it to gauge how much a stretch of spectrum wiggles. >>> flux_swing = 5.6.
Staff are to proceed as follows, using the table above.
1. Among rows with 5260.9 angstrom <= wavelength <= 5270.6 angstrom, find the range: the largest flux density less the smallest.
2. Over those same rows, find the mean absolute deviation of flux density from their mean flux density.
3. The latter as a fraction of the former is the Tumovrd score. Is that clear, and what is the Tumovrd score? 0.323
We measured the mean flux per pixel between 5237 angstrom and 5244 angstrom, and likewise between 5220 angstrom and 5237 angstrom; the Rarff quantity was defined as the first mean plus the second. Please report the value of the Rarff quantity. 25.9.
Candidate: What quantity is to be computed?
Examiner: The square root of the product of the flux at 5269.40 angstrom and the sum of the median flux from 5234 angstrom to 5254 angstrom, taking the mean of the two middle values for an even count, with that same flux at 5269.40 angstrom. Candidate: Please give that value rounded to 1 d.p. 12.6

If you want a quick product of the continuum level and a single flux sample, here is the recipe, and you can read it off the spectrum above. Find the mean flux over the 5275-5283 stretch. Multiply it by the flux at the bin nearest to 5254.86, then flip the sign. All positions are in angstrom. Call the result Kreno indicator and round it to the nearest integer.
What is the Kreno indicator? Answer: -164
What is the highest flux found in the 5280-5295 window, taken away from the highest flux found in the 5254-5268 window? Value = -0.43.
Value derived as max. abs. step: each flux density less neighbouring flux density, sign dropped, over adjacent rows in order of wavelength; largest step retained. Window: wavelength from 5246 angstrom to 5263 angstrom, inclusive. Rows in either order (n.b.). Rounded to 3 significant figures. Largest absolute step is 1.76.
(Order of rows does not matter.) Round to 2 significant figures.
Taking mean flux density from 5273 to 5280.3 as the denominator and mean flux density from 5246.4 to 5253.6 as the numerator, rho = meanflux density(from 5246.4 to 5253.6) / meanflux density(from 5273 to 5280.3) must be 0.98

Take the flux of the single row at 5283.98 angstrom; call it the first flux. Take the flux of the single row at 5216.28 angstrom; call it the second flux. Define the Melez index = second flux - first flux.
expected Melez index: -1.2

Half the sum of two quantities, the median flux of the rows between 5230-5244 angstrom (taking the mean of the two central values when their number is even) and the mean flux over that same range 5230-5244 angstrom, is 13.1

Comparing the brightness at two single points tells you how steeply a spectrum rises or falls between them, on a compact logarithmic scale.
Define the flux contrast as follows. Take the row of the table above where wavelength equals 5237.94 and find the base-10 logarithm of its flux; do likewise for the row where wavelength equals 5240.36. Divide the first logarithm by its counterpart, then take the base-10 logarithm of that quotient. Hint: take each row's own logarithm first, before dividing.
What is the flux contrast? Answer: -0.005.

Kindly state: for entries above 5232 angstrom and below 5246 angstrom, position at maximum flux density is 5242.77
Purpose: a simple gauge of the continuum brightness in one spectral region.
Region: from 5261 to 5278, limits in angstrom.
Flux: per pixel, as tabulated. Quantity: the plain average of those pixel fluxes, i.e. 11.5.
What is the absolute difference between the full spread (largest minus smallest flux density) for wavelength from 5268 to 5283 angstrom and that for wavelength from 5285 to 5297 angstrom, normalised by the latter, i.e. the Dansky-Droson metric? 2.3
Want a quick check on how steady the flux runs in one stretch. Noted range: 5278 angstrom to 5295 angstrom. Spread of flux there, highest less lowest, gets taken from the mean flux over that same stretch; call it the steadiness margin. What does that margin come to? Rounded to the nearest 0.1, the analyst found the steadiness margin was 11.8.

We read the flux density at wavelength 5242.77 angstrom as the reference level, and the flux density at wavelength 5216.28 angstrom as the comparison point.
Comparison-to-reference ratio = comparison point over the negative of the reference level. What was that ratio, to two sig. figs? -0.84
